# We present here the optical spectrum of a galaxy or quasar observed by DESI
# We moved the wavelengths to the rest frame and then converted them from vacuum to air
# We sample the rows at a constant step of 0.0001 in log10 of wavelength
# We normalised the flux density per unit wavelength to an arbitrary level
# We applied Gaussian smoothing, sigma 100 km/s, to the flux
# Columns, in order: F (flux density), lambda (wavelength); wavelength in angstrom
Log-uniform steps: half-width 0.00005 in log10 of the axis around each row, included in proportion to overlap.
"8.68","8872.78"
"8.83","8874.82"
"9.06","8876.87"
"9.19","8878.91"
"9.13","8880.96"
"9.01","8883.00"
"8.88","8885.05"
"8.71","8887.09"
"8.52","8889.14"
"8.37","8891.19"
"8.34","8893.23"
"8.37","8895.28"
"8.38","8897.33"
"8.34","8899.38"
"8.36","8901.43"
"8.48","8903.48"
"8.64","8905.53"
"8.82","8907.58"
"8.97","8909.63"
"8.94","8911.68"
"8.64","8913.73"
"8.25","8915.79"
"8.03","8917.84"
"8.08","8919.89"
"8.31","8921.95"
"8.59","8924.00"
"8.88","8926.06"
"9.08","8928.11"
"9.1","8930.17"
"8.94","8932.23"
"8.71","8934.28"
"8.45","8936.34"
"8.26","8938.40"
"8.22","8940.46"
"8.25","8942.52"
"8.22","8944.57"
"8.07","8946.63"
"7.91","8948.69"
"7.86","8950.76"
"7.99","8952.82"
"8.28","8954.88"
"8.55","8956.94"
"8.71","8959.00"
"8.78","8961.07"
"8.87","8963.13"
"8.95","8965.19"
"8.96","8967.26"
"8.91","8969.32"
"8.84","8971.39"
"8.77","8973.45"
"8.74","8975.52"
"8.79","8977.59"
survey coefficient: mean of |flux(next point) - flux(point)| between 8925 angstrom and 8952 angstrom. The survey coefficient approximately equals 0.13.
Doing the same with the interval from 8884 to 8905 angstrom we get 0.08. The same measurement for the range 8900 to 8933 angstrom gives 0.19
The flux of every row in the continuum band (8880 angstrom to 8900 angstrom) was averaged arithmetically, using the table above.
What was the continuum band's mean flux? 8.61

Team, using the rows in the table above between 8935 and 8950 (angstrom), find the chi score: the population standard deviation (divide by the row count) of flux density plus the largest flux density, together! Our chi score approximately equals 8.6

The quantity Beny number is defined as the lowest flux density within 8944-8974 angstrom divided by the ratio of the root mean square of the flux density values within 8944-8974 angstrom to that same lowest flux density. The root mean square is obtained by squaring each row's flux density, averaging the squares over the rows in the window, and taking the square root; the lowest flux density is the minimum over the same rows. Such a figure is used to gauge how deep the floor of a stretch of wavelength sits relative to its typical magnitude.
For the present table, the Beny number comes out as 7.25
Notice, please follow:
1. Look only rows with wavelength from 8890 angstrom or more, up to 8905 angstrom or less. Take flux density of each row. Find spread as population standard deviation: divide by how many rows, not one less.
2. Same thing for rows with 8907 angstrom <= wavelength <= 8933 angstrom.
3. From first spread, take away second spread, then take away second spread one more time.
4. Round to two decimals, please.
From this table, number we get -0.68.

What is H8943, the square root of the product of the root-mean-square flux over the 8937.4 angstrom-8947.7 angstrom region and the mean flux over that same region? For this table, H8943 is 8.2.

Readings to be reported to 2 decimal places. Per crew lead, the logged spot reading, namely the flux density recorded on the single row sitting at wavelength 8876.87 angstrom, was 9.06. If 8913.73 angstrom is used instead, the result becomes 8.64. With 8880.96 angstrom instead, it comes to 9.13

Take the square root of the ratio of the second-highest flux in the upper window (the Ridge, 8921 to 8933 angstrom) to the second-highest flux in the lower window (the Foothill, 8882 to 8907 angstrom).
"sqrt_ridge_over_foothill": 1.01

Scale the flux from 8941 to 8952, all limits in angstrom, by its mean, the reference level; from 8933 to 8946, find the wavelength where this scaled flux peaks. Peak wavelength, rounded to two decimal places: 8934.28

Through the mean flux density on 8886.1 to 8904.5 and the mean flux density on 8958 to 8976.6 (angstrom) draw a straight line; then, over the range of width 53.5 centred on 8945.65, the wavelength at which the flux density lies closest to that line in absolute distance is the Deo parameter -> 8924.00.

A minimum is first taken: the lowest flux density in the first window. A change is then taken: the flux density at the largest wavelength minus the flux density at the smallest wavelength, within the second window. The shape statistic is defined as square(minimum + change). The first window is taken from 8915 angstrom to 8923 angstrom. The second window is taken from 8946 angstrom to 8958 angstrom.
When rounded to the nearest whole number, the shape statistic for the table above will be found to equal 72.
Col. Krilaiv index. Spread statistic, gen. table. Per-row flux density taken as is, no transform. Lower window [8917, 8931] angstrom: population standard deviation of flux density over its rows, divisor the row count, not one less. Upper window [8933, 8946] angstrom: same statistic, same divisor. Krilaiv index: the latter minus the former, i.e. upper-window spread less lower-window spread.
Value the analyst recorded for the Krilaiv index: -0.24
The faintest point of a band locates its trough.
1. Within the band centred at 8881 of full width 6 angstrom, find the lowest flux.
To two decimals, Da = 9.01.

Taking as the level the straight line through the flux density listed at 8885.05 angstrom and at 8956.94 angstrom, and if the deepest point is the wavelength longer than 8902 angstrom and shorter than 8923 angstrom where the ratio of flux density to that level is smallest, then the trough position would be 8917.84 angstrom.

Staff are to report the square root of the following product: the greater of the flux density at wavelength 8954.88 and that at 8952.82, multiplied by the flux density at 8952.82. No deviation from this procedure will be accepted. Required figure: 8.13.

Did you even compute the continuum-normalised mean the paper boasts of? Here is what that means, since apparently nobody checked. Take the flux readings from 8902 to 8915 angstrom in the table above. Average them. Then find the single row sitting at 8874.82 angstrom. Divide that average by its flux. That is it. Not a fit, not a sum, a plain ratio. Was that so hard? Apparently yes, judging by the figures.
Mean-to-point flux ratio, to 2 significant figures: 0.99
